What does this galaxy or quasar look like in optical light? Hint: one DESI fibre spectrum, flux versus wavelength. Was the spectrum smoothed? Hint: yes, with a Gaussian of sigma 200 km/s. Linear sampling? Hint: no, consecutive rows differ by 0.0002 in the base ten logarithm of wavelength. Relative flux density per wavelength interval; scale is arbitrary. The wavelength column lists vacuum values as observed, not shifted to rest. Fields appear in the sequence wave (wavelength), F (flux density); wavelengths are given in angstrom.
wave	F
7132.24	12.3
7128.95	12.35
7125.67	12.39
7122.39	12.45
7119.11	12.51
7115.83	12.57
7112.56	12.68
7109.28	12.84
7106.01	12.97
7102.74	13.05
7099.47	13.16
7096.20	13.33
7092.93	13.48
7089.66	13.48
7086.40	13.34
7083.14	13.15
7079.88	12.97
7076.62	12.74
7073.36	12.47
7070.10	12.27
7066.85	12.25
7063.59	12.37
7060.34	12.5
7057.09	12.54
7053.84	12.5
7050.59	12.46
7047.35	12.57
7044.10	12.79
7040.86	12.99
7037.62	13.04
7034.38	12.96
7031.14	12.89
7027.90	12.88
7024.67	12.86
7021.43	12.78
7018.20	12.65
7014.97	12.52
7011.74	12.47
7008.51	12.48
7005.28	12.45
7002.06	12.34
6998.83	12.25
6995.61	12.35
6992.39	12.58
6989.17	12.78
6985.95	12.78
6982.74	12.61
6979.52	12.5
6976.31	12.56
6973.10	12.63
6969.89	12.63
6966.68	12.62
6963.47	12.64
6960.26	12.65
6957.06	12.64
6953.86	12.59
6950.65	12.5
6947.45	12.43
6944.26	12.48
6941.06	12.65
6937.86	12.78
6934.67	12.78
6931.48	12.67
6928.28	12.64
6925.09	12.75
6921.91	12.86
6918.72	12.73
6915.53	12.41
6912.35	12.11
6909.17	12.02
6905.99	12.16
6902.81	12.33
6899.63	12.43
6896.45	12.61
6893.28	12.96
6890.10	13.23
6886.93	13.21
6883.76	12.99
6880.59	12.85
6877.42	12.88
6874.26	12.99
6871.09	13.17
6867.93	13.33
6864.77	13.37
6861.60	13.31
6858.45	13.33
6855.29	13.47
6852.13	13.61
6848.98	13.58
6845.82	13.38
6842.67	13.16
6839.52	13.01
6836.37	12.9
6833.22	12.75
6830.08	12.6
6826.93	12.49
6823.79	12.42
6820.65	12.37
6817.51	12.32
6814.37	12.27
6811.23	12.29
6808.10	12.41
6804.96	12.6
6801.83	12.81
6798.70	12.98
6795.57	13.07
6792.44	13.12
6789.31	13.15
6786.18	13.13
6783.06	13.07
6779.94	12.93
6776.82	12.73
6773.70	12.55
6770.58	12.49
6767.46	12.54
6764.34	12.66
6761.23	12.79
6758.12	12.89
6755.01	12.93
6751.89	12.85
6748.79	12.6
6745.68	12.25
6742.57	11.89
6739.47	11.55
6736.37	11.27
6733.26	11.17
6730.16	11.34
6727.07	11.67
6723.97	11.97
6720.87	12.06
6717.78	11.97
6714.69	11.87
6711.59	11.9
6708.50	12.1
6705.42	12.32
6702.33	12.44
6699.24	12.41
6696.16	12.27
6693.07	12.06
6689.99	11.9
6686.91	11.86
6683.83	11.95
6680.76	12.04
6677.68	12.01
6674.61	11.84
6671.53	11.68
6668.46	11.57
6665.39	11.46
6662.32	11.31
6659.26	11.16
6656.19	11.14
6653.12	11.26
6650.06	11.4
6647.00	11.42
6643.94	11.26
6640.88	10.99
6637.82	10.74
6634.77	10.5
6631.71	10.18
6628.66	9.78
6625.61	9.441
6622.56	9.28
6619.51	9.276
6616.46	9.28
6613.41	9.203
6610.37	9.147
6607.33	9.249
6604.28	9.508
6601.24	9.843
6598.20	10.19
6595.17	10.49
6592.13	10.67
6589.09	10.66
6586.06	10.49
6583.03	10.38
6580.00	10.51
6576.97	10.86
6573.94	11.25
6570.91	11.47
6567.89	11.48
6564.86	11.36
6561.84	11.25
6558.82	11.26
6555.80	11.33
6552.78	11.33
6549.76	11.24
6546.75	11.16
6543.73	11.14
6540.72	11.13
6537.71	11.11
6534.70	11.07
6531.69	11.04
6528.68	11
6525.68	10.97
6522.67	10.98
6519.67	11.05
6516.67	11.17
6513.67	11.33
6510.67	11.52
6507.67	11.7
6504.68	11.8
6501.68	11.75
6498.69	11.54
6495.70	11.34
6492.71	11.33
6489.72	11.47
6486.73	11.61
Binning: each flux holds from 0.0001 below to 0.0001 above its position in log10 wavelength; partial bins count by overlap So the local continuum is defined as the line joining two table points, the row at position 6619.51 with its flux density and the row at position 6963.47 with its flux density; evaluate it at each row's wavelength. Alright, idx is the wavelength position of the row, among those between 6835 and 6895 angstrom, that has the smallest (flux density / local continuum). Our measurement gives 6893.28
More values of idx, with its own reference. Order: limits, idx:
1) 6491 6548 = 6546.75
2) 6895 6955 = 6909.17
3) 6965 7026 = 6998.83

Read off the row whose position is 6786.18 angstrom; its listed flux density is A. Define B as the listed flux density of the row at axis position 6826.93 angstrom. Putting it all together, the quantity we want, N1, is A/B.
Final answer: 1.05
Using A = 13.13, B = 12.49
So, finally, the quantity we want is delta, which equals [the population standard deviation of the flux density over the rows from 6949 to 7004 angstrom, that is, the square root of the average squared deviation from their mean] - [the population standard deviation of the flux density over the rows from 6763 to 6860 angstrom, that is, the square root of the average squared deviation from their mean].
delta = -0.2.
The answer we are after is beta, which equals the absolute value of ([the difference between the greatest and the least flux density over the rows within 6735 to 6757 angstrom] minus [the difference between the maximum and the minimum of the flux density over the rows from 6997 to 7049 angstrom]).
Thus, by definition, 0.9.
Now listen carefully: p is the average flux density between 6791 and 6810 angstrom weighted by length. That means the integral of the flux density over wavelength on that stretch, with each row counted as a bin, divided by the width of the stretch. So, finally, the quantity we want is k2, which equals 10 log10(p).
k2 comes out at 11.1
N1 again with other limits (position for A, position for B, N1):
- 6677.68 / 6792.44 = 0.92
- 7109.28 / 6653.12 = 1.14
